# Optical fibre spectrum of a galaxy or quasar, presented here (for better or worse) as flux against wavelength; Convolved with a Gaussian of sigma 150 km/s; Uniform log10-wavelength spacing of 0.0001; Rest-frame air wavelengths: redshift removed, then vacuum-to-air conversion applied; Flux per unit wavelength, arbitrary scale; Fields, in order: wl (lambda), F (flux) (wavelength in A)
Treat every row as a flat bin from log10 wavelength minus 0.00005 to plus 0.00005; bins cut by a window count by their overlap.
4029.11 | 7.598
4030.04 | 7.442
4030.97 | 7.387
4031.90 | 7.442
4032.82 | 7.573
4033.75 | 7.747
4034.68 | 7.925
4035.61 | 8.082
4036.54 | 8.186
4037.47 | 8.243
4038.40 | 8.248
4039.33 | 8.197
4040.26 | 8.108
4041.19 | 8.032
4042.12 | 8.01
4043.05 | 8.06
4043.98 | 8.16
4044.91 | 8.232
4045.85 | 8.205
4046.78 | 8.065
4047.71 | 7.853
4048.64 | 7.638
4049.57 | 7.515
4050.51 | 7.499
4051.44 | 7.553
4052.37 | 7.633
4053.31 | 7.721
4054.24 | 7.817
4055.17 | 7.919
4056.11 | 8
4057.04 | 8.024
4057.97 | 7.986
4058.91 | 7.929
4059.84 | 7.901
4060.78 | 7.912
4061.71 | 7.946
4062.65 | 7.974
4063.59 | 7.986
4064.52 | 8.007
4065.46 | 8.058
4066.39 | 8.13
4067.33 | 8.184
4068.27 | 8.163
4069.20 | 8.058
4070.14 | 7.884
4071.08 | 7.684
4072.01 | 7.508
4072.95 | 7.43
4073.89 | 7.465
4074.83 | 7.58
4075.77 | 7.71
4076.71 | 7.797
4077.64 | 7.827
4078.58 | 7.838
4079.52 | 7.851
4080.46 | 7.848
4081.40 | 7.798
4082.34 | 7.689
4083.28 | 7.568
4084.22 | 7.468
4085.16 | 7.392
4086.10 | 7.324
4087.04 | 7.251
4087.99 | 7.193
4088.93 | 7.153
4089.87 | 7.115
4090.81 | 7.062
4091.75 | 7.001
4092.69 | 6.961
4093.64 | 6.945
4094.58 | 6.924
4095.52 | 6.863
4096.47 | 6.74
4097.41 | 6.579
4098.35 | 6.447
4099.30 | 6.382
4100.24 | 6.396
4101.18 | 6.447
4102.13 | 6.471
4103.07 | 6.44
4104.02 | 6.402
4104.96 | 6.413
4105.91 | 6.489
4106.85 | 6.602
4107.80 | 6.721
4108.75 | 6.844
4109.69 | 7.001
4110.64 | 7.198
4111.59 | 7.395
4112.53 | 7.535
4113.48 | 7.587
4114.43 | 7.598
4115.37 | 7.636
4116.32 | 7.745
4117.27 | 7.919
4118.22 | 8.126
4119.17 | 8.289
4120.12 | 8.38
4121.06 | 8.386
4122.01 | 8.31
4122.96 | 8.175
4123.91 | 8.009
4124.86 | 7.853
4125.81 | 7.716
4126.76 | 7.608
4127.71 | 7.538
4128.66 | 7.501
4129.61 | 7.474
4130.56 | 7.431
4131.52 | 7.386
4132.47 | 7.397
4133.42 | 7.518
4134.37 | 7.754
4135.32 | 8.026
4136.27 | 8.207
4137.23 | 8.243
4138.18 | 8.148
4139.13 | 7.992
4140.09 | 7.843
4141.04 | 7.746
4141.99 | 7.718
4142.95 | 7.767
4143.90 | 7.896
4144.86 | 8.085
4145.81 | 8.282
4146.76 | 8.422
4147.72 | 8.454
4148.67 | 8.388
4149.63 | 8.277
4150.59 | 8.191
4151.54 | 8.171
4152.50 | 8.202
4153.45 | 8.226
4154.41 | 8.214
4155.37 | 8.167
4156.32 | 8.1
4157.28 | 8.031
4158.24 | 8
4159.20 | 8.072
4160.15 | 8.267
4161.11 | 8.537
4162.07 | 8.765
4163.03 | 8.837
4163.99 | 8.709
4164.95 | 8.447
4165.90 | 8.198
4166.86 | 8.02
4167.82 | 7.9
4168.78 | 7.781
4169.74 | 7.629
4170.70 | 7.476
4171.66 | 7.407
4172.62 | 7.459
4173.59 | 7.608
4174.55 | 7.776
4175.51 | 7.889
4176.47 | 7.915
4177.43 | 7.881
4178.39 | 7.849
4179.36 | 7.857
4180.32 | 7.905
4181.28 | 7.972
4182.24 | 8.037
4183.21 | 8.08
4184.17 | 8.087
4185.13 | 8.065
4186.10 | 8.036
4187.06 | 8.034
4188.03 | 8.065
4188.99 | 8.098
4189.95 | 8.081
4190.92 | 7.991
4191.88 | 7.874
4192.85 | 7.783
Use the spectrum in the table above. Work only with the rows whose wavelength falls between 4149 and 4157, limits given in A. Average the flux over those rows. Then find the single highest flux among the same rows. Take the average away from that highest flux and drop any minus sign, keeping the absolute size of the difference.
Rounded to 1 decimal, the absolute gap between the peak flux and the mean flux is 0.1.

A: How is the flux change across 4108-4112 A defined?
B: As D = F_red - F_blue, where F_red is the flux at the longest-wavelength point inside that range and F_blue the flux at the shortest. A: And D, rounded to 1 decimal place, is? 0.6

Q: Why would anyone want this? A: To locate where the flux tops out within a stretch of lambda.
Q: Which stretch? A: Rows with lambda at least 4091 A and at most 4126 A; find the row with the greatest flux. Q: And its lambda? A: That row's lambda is 4121.06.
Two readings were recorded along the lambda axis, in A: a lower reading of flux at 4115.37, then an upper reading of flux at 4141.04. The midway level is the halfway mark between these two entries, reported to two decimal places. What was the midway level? 7.69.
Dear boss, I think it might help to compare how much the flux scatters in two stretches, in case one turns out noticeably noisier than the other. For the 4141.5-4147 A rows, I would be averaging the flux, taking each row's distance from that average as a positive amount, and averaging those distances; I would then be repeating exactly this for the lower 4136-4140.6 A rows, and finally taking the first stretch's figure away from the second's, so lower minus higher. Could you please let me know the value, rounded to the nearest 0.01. -0.10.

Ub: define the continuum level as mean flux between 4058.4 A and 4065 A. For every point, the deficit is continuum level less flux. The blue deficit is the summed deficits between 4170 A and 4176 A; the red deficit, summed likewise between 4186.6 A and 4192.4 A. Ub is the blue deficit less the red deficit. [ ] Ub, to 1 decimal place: 2.5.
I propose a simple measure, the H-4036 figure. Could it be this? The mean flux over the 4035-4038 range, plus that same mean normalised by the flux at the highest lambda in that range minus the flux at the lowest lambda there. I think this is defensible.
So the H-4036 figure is 59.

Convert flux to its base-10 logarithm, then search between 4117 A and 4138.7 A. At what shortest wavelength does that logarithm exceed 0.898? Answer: 4117.27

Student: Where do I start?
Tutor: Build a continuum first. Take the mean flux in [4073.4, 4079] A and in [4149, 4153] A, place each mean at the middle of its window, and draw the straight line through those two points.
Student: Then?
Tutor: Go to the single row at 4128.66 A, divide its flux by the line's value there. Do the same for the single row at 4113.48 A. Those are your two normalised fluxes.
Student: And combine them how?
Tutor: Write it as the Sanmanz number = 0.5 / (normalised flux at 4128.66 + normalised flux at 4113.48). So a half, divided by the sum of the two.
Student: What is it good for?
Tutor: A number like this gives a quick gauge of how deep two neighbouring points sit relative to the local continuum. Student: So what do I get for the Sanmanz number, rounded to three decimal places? 0.265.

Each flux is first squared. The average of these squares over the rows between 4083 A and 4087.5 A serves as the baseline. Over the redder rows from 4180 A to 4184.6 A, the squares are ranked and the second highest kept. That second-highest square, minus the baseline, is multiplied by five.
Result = 53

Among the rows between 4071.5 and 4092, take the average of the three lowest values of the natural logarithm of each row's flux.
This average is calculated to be 1.95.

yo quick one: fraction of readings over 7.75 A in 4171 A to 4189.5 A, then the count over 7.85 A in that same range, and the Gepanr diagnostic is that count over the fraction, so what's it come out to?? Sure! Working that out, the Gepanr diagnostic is 16.6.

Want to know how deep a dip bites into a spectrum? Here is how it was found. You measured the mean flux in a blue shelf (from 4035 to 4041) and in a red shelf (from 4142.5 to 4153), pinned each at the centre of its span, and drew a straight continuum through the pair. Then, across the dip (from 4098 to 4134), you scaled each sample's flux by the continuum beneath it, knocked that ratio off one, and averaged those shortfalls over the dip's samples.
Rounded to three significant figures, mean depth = 0.104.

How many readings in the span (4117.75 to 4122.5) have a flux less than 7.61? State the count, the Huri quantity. 0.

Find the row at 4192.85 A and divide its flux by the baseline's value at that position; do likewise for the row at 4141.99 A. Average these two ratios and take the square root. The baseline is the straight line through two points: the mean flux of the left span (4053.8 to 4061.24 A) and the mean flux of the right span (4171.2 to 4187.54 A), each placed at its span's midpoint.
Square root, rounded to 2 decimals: 0.99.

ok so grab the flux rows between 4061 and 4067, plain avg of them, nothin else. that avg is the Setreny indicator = 8.02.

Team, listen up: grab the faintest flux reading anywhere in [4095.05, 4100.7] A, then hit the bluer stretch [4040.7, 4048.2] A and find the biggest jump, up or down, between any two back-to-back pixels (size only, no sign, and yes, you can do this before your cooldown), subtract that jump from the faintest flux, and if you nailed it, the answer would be 6.2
